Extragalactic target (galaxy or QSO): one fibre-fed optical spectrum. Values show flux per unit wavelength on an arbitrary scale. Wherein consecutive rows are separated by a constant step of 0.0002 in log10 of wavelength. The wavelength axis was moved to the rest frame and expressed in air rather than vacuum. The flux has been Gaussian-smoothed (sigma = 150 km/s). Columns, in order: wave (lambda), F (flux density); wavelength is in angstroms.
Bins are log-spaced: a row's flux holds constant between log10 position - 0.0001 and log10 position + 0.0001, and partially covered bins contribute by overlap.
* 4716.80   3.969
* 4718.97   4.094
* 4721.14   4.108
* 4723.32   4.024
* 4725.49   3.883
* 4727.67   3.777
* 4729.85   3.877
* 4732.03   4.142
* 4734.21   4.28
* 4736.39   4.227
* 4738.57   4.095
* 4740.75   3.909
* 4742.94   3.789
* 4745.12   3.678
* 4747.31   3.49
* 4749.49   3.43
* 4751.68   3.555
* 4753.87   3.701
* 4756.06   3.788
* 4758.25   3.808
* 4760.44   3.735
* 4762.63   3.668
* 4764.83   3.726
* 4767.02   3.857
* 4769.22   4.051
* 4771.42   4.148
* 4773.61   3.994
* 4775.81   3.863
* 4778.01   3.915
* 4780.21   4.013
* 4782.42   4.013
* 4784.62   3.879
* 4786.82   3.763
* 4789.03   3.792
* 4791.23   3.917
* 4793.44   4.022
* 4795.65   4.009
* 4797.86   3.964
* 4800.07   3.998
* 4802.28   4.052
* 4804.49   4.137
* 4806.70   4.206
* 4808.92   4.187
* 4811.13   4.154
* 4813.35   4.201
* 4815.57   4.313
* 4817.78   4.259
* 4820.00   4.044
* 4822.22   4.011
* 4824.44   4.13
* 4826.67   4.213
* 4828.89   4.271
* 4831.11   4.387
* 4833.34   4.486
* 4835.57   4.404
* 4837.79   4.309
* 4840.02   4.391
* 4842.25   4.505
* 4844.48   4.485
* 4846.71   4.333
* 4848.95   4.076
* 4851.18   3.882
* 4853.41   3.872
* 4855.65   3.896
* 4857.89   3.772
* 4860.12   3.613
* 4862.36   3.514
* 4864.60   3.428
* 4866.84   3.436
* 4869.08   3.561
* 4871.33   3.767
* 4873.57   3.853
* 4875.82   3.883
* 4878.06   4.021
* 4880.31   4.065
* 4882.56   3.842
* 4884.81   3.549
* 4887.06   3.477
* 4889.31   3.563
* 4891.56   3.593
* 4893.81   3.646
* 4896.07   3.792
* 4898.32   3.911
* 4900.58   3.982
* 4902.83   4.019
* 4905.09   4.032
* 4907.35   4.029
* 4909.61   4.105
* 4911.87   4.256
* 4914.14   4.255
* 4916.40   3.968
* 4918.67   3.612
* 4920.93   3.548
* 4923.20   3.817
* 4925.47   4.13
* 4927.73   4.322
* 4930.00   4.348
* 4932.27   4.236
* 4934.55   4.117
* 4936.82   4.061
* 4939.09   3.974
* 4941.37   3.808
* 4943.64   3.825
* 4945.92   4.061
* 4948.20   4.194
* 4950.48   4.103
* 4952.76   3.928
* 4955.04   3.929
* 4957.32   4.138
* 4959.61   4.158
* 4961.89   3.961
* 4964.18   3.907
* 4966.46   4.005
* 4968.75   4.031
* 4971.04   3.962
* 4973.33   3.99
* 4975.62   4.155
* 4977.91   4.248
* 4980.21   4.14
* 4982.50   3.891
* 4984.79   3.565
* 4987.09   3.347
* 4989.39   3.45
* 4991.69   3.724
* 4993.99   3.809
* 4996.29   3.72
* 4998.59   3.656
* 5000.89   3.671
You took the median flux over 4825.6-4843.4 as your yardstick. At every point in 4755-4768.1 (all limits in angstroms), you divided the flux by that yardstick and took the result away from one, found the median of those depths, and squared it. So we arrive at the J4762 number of 0.020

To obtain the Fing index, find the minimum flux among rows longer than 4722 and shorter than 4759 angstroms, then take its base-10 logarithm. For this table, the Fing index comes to 0.535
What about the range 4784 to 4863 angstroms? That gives 0.546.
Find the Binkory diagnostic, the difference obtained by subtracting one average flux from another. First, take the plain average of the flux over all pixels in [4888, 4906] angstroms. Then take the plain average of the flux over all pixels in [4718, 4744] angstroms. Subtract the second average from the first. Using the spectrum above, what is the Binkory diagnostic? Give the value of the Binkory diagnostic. -0.20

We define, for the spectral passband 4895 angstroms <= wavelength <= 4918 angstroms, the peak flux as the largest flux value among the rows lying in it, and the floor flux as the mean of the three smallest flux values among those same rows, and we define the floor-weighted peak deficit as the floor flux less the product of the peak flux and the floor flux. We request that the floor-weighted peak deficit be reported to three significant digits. -12.7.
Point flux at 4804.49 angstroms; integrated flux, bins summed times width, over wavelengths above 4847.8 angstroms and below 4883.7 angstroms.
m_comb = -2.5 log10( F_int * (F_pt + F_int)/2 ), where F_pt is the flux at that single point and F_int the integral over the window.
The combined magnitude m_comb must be -9.9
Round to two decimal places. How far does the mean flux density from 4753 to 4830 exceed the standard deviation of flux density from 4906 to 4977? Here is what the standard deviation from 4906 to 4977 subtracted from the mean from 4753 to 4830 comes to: 3.81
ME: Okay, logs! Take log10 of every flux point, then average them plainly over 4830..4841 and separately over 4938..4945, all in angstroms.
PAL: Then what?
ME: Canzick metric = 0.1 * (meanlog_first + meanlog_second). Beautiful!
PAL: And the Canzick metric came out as 0.123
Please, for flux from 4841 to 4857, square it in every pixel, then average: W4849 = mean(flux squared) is 17.3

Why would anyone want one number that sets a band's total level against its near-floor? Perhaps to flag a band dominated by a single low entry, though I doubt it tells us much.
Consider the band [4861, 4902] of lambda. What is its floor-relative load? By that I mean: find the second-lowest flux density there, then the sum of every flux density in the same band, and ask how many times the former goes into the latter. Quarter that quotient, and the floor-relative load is 4.9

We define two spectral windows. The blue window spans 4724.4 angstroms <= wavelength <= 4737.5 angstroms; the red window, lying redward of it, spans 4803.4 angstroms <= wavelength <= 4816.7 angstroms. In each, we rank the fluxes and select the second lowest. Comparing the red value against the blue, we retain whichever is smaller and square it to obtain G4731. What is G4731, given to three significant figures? 15.0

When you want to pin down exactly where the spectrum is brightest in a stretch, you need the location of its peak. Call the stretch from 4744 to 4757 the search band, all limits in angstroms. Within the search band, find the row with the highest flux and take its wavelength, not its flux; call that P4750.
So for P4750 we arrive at 4756.06 angstroms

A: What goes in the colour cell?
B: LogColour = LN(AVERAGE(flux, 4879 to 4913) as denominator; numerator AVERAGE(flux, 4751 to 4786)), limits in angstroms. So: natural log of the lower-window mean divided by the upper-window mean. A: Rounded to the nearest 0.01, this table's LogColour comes 0.00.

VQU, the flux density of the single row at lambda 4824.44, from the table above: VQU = 4.13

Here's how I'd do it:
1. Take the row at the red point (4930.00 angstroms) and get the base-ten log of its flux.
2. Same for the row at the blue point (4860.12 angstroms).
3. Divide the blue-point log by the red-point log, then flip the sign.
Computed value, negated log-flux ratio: -0.874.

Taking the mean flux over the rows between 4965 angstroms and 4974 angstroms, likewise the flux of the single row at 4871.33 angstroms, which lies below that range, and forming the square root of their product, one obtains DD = 3.88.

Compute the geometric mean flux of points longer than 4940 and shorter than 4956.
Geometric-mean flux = 3.98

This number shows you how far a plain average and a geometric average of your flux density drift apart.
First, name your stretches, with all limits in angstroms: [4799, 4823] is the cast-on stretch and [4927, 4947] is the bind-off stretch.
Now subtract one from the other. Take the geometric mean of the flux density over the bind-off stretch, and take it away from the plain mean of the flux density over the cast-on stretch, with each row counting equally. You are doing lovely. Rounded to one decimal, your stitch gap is 0.1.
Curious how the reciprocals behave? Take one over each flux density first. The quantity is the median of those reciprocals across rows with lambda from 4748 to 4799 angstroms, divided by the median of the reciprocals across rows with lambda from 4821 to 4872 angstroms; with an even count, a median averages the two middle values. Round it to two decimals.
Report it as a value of 1.06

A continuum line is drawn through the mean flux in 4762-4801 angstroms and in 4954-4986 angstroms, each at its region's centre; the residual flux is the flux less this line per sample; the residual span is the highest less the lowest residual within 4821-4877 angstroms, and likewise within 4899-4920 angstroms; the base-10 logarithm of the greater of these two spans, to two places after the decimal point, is 0.04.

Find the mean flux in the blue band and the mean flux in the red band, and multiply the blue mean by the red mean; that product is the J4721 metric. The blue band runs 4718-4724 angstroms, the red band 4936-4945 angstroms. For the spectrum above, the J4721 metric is 16.0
